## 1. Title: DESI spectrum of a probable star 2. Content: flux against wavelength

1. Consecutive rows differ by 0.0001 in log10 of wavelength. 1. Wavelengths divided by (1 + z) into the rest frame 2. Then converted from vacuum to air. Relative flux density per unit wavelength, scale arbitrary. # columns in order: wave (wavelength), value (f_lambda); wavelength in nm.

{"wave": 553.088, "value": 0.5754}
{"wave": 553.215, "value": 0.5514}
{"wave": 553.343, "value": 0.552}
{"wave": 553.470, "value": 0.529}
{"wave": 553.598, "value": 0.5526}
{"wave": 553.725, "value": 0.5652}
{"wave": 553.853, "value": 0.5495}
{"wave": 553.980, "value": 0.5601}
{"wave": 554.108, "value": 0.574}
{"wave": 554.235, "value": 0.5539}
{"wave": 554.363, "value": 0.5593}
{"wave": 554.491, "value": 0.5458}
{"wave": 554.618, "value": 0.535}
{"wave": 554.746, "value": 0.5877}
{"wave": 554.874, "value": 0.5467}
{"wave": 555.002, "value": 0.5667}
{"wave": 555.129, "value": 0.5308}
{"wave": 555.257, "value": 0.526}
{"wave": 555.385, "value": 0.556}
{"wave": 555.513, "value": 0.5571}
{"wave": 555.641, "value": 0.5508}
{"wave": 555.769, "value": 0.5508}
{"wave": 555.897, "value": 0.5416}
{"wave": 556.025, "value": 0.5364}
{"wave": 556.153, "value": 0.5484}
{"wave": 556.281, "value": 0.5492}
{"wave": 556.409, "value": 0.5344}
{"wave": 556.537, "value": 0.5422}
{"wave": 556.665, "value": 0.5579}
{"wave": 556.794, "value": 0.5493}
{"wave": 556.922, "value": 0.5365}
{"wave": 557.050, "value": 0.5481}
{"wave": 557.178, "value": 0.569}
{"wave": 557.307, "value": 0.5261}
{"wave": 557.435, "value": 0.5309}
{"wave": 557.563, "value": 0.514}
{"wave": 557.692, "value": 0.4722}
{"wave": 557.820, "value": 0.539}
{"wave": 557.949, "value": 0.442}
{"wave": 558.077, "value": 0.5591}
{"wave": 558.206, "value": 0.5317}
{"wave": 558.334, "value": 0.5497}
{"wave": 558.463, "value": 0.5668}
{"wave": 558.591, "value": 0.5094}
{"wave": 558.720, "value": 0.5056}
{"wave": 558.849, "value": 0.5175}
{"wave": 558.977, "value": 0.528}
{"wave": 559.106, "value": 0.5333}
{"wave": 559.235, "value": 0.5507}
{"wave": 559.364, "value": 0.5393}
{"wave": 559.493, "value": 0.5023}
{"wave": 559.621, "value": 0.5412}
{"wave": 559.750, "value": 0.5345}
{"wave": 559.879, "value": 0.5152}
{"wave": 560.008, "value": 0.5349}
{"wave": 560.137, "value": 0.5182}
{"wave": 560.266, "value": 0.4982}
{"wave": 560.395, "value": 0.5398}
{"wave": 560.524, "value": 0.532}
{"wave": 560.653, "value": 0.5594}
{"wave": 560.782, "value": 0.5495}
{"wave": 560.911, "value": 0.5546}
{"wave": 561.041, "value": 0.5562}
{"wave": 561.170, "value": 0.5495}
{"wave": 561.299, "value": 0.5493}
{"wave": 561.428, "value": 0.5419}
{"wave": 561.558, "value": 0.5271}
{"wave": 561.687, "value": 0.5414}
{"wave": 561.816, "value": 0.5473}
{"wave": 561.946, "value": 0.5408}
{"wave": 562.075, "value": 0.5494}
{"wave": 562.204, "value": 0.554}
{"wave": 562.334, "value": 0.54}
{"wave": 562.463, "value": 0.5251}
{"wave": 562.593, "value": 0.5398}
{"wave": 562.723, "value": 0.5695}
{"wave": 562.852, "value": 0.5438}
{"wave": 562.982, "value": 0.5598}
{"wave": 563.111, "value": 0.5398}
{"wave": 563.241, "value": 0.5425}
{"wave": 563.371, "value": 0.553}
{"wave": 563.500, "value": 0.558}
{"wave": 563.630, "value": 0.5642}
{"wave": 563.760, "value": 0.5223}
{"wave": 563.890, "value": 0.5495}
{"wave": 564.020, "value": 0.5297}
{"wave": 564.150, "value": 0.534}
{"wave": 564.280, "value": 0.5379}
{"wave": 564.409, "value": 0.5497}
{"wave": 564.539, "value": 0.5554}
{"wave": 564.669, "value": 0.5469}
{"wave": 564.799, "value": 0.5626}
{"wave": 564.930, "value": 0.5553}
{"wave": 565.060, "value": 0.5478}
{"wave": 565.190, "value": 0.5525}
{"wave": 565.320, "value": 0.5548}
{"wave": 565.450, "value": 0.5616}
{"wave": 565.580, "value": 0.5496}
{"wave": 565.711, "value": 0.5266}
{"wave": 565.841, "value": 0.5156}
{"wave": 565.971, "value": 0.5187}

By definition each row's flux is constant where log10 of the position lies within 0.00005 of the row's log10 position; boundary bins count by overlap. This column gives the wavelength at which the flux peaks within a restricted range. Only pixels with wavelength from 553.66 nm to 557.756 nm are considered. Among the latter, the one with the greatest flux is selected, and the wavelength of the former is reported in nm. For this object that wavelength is 554.746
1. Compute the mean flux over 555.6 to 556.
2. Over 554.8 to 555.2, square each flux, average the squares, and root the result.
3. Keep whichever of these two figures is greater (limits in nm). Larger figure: 0.548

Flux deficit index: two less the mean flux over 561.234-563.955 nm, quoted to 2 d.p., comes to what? 1.45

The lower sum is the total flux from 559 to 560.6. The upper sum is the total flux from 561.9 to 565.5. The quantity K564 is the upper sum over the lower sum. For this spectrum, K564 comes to 2.42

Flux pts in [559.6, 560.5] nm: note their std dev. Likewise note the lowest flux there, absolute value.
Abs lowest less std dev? 0.48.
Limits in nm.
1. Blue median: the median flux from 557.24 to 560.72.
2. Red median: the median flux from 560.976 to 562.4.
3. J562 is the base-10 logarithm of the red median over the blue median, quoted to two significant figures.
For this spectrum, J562 0.013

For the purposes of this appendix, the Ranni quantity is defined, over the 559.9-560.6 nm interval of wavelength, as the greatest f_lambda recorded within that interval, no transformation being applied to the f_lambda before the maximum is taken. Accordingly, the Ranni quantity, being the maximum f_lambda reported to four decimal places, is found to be 0.5398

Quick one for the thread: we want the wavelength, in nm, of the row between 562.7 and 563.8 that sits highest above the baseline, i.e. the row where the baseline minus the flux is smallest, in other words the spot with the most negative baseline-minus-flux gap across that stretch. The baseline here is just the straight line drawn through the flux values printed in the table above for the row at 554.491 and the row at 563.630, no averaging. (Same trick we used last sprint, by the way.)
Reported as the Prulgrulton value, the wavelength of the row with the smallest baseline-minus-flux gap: 562.723 nm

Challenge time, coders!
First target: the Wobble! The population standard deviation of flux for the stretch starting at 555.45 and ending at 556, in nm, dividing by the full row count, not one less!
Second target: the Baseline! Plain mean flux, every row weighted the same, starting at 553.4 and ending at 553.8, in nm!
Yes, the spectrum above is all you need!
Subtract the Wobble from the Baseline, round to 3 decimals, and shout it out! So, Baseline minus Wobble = 0.543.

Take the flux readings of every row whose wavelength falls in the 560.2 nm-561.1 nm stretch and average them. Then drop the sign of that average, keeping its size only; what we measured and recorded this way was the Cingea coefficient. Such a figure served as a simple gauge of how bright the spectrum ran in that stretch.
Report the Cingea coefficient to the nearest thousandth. 0.541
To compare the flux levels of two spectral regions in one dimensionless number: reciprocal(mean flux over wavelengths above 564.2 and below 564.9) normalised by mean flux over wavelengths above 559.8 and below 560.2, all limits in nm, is 3.475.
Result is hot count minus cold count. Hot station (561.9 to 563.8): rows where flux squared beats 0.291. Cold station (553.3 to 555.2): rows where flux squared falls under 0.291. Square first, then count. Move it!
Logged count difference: 10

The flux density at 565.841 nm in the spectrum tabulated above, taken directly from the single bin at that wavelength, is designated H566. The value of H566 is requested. 0.5156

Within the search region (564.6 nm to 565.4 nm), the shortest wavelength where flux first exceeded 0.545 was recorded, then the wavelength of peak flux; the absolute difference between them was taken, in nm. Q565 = 0.13 nm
